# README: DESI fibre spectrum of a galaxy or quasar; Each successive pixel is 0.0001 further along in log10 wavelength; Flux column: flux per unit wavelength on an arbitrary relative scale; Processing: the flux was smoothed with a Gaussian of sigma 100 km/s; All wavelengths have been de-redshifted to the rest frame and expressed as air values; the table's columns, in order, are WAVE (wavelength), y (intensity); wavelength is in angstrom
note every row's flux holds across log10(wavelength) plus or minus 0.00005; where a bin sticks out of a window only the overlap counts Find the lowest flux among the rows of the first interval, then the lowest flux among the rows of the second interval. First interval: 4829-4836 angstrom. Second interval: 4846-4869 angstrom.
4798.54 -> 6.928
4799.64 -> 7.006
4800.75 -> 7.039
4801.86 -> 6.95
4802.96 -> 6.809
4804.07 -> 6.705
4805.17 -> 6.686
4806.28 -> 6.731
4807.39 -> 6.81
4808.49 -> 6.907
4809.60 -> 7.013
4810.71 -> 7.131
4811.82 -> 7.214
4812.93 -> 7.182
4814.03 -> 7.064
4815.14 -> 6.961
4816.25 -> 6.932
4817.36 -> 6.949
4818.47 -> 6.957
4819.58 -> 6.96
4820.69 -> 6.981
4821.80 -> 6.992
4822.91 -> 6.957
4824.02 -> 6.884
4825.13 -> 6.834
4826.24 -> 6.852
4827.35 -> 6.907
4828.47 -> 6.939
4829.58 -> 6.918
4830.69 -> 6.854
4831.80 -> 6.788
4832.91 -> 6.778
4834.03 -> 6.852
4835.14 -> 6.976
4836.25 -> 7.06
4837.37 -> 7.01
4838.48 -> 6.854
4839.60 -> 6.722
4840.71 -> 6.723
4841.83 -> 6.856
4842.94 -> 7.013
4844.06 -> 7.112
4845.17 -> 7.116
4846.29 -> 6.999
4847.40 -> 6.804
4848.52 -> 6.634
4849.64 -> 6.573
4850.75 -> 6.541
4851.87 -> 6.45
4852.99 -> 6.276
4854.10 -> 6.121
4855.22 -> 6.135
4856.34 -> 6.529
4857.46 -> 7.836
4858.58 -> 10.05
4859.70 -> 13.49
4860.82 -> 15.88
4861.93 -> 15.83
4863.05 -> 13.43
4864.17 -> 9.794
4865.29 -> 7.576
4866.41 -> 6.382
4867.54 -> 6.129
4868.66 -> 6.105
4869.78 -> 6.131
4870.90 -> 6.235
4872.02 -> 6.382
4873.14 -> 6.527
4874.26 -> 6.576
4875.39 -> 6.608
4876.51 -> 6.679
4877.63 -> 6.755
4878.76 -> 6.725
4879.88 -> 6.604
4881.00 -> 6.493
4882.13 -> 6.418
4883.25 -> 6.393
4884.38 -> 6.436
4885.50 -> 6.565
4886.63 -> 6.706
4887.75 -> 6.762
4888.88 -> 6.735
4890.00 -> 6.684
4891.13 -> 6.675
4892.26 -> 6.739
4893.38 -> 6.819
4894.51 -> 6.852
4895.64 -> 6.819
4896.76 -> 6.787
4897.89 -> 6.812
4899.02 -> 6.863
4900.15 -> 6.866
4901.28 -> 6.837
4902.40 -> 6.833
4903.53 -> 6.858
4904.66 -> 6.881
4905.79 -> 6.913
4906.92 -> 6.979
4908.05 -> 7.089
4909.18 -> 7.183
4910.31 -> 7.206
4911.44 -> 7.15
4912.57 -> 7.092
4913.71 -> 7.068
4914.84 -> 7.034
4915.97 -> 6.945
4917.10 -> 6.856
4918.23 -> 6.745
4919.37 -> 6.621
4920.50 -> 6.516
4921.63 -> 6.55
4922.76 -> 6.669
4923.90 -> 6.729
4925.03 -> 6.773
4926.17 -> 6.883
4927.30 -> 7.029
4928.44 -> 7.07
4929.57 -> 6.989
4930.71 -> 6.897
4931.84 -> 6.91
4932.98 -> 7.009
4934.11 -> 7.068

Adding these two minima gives 12.9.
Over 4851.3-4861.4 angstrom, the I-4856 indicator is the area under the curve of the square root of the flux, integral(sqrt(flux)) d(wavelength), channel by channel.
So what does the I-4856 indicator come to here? 29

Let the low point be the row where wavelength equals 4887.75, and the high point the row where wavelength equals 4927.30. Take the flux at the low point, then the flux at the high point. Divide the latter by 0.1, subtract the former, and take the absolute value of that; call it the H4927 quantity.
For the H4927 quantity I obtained 63.5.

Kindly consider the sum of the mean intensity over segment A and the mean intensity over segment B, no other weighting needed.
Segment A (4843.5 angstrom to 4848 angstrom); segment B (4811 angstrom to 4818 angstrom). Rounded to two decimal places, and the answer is 14.06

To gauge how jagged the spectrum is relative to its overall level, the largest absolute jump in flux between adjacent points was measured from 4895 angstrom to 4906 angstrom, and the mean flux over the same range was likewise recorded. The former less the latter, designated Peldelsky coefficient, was -6.8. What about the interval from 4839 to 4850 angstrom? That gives -6.7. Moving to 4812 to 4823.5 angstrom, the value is -6.9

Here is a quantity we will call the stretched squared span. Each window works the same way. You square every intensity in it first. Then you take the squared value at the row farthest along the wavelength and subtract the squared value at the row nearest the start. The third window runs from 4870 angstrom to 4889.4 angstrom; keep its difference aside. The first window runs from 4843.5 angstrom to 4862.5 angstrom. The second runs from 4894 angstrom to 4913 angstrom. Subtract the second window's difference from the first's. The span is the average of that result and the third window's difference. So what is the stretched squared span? 102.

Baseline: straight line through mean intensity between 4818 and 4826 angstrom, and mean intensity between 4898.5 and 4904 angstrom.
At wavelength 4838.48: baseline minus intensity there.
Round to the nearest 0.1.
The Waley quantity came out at 0.1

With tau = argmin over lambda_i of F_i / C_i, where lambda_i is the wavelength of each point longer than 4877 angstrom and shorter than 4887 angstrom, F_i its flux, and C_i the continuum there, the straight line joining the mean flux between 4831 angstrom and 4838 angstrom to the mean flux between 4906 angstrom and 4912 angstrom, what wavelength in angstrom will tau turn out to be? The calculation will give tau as 4883.25 angstrom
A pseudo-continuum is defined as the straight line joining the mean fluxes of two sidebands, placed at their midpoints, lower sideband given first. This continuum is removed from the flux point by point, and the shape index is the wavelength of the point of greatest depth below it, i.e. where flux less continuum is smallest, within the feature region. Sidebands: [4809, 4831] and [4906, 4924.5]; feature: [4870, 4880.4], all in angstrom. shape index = 4870.90 angstrom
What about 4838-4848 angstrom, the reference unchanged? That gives 4839.60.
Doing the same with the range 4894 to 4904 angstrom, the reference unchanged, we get 4896.76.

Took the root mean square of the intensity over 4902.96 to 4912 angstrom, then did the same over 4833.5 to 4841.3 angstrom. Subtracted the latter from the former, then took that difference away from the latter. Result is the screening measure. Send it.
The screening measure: 6.74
